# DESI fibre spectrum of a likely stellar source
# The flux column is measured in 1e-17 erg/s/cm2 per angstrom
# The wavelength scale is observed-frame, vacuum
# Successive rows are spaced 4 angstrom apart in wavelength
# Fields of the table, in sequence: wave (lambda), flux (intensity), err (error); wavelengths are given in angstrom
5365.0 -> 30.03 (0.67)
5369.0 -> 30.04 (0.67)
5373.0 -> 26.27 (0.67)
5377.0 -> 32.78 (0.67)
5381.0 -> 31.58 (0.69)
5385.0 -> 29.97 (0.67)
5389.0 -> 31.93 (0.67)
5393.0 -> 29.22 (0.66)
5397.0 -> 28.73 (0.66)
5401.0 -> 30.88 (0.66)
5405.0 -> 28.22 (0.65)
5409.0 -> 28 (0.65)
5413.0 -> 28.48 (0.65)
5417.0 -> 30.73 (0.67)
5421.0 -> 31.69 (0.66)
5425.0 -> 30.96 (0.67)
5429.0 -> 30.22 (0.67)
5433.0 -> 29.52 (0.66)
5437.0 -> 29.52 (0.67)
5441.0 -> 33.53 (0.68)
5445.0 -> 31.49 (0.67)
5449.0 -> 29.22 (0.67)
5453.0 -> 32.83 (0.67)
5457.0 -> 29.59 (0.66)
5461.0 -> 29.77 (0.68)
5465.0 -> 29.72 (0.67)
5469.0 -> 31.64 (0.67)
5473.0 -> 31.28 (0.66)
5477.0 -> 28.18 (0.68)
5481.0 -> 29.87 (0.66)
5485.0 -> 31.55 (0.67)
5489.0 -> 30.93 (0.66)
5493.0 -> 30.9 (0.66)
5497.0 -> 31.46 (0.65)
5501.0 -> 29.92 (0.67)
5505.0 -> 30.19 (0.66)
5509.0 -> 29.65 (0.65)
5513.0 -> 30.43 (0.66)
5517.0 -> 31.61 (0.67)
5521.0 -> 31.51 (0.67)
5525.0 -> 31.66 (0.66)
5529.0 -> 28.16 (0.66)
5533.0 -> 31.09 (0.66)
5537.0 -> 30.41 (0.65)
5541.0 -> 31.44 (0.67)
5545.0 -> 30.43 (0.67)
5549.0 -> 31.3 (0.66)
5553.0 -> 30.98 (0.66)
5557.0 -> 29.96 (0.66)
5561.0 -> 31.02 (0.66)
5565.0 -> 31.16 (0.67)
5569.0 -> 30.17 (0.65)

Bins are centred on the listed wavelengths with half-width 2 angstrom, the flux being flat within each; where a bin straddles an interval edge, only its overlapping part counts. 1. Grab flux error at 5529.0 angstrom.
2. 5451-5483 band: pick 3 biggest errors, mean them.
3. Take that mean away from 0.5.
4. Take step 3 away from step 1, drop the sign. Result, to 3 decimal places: 0.837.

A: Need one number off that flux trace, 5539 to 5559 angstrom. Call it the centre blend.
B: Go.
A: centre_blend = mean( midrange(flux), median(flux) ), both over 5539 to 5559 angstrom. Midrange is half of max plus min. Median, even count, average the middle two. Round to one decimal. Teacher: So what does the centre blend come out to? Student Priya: 30.8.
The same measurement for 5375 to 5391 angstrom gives 31.6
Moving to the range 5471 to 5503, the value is 30.4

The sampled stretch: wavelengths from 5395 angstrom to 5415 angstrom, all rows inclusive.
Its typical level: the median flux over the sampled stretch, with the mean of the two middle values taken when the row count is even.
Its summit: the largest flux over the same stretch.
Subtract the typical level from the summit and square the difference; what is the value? 5.8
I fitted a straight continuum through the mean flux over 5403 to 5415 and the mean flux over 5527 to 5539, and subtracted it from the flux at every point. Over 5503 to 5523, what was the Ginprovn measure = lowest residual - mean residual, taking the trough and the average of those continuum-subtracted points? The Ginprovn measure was -0.97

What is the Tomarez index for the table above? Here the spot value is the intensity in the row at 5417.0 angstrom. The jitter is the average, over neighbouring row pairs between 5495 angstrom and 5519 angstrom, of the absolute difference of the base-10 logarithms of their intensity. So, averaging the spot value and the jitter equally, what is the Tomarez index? 15.4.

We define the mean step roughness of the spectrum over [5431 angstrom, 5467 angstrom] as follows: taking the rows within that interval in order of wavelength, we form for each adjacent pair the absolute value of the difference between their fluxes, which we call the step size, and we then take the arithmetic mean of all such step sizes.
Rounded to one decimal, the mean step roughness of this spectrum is 1.9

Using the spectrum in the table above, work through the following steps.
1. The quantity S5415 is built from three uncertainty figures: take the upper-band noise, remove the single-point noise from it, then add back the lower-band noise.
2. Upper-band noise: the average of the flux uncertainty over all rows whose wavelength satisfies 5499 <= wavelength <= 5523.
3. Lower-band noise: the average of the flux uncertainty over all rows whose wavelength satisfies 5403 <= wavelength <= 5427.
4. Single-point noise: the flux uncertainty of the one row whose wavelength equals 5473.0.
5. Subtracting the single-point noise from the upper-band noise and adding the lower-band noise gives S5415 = 0.662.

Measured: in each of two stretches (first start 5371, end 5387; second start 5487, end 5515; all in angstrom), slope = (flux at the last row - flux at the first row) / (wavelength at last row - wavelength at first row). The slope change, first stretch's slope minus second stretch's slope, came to 0.33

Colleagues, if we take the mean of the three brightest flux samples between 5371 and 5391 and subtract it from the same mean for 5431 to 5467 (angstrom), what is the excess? 0.5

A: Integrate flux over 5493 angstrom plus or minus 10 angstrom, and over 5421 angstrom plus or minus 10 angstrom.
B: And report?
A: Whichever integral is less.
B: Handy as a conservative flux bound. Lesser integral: 608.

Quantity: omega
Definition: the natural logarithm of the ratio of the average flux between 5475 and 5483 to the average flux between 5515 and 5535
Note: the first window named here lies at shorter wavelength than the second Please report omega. -0.060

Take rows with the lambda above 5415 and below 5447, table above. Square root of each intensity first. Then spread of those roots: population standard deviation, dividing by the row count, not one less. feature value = 0.110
